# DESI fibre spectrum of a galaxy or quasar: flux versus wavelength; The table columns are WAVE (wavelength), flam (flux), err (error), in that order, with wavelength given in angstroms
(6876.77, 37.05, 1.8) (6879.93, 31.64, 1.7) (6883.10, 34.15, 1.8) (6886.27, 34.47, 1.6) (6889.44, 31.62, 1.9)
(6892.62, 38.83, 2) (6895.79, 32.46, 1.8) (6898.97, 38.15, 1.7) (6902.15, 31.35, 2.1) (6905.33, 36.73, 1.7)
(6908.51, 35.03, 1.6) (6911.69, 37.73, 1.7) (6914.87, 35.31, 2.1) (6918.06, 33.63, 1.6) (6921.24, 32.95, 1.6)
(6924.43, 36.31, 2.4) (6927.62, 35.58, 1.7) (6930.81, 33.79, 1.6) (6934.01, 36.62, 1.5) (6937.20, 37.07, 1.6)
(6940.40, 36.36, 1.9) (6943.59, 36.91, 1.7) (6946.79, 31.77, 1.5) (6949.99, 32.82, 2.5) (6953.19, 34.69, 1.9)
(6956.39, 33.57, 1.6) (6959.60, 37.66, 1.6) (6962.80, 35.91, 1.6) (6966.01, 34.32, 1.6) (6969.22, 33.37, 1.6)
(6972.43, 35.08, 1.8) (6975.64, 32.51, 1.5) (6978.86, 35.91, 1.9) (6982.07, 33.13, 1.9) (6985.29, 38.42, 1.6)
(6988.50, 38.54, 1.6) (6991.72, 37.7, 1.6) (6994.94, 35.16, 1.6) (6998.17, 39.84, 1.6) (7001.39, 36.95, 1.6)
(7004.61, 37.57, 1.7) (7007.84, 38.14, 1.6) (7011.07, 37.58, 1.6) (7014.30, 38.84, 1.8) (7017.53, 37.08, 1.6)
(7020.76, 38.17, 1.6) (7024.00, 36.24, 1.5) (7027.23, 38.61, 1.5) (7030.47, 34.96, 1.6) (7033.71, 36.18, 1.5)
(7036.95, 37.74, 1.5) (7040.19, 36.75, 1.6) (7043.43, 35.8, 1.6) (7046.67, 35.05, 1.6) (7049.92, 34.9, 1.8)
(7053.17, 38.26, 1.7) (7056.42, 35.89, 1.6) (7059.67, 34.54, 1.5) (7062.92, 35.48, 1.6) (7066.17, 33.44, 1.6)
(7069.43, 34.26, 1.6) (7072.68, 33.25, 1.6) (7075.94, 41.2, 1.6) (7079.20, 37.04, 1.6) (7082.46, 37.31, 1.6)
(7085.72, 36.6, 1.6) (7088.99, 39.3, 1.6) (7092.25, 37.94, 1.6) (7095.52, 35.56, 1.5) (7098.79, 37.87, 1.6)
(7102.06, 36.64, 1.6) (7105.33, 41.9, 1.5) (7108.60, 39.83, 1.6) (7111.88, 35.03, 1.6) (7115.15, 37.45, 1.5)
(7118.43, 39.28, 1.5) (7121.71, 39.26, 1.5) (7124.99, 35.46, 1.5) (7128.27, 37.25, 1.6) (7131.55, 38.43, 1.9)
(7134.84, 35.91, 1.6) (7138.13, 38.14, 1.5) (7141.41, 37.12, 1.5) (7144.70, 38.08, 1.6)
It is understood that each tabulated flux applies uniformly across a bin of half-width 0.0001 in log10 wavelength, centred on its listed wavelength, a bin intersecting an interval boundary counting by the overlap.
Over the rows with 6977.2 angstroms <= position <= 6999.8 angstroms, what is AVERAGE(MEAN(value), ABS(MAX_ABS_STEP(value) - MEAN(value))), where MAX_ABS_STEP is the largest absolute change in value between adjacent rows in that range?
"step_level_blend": 34.3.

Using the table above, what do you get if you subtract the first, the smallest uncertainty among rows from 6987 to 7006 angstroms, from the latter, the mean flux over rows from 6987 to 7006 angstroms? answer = 36.0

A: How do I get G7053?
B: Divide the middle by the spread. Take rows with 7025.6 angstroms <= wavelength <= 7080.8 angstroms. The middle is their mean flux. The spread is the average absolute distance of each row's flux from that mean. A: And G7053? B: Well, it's 23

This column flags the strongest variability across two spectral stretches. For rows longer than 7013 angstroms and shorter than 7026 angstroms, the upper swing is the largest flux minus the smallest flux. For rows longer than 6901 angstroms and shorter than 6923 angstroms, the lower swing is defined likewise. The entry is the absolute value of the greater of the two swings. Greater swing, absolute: 6.4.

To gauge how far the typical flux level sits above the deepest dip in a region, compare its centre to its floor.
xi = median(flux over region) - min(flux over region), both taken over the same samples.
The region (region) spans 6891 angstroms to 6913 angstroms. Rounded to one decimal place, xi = 5.4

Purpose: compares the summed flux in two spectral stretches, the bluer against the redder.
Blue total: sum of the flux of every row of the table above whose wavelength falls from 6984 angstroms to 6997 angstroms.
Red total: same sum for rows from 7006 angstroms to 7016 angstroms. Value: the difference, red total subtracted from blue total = 35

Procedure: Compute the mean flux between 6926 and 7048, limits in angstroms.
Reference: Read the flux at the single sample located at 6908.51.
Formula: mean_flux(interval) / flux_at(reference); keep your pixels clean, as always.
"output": 1.03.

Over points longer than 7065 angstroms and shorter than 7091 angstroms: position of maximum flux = 7075.94 angstroms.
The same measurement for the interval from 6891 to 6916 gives 6892.62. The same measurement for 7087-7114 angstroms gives 7105.33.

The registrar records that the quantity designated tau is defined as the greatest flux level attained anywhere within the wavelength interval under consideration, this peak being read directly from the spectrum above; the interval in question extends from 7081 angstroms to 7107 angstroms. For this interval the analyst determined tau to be 41.9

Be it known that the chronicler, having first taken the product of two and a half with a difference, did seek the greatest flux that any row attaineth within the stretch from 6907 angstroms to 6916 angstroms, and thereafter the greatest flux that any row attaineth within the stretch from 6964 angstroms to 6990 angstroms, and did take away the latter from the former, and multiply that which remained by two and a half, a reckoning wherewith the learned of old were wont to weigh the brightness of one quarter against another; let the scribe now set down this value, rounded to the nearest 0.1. -2.0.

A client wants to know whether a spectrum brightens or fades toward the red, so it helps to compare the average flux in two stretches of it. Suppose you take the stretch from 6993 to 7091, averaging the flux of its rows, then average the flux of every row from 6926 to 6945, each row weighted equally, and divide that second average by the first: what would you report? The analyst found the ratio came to 0.98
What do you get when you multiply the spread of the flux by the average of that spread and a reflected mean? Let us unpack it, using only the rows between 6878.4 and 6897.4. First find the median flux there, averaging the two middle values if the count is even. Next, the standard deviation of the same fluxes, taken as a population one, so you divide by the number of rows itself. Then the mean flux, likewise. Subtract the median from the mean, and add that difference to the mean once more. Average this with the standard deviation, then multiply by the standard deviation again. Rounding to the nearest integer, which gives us 46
